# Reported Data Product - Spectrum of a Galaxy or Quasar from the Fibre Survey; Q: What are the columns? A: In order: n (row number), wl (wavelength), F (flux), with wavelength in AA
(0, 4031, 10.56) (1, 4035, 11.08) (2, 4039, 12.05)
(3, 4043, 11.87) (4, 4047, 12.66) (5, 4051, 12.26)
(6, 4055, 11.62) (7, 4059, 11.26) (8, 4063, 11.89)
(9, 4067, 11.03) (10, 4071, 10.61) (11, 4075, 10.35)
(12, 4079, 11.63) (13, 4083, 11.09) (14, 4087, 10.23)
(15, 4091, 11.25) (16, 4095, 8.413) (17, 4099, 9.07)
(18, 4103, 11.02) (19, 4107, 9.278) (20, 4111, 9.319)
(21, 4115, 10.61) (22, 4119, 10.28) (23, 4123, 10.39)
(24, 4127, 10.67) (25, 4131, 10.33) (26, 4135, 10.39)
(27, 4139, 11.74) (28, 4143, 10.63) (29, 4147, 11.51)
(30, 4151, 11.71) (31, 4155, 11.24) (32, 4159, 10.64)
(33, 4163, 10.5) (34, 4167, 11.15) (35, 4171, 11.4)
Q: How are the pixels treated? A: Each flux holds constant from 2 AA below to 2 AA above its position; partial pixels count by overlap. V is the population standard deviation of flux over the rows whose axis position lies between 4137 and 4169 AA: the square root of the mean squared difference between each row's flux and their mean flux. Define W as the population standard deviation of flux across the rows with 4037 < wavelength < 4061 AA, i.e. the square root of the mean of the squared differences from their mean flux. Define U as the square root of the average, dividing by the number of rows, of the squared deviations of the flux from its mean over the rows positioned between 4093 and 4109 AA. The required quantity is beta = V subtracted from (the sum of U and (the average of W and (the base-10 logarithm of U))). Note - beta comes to 0.711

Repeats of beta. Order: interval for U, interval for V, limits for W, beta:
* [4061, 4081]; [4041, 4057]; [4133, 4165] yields 0.339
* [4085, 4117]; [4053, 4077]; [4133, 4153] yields 0.696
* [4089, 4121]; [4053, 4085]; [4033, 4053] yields 0.717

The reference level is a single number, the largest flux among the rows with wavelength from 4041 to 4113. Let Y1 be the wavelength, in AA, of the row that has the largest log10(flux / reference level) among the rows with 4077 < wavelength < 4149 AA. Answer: 4139 AA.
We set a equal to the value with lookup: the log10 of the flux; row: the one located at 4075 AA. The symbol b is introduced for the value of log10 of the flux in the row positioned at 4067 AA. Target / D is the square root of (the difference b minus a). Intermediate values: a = 1.01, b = 1.04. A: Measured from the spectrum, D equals 0.17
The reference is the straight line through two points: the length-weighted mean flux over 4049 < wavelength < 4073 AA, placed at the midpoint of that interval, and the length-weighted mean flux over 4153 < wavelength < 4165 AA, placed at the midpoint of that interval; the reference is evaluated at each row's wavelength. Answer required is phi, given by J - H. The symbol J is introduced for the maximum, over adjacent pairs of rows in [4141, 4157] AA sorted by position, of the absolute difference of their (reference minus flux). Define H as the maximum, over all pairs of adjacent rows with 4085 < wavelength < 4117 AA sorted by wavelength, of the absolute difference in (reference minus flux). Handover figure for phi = -1.9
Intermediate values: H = 2.8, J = 0.9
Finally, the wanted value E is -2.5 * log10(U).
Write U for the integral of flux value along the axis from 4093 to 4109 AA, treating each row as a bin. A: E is -5.45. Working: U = 151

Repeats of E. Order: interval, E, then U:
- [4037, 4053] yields -5.73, 195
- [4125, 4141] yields -5.59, 173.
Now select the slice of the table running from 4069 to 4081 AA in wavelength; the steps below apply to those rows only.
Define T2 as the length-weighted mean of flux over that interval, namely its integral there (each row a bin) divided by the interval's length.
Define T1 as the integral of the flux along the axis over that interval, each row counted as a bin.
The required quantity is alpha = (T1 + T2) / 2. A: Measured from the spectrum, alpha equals 71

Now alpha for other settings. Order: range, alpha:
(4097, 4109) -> 64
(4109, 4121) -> 65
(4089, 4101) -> 62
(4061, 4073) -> 73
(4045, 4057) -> 79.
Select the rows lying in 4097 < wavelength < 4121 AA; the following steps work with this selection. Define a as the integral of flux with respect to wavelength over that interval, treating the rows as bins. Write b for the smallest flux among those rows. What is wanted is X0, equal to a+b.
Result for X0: 247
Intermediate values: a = 238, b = 9.07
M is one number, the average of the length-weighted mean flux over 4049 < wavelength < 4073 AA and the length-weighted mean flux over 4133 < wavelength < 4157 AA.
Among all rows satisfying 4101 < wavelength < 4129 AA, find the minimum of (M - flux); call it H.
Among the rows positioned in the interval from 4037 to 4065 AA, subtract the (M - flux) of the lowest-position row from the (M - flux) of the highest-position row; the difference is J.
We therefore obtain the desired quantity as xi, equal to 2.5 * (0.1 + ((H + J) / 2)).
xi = 0.8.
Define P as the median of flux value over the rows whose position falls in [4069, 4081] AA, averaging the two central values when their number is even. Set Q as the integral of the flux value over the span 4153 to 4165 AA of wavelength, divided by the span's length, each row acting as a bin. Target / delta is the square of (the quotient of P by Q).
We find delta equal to 0.97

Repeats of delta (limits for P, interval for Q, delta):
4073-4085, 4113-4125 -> 1.13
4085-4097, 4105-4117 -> 1.10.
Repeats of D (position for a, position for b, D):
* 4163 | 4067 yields 0.15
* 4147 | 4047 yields 0.20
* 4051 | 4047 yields 0.12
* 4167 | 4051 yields 0.20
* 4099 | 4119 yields 0.23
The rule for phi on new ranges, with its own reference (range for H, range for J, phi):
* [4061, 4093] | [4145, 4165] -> -0.7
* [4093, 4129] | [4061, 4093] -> -0.7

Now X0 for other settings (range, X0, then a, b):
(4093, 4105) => 122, 114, 8.413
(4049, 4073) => 285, 275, 10.61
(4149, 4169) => 231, 221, 10.5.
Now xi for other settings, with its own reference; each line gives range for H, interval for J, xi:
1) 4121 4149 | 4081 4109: 2.0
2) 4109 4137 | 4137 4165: 2.6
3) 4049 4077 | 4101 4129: -0.5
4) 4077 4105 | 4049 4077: 2.3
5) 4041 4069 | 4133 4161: -1.7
